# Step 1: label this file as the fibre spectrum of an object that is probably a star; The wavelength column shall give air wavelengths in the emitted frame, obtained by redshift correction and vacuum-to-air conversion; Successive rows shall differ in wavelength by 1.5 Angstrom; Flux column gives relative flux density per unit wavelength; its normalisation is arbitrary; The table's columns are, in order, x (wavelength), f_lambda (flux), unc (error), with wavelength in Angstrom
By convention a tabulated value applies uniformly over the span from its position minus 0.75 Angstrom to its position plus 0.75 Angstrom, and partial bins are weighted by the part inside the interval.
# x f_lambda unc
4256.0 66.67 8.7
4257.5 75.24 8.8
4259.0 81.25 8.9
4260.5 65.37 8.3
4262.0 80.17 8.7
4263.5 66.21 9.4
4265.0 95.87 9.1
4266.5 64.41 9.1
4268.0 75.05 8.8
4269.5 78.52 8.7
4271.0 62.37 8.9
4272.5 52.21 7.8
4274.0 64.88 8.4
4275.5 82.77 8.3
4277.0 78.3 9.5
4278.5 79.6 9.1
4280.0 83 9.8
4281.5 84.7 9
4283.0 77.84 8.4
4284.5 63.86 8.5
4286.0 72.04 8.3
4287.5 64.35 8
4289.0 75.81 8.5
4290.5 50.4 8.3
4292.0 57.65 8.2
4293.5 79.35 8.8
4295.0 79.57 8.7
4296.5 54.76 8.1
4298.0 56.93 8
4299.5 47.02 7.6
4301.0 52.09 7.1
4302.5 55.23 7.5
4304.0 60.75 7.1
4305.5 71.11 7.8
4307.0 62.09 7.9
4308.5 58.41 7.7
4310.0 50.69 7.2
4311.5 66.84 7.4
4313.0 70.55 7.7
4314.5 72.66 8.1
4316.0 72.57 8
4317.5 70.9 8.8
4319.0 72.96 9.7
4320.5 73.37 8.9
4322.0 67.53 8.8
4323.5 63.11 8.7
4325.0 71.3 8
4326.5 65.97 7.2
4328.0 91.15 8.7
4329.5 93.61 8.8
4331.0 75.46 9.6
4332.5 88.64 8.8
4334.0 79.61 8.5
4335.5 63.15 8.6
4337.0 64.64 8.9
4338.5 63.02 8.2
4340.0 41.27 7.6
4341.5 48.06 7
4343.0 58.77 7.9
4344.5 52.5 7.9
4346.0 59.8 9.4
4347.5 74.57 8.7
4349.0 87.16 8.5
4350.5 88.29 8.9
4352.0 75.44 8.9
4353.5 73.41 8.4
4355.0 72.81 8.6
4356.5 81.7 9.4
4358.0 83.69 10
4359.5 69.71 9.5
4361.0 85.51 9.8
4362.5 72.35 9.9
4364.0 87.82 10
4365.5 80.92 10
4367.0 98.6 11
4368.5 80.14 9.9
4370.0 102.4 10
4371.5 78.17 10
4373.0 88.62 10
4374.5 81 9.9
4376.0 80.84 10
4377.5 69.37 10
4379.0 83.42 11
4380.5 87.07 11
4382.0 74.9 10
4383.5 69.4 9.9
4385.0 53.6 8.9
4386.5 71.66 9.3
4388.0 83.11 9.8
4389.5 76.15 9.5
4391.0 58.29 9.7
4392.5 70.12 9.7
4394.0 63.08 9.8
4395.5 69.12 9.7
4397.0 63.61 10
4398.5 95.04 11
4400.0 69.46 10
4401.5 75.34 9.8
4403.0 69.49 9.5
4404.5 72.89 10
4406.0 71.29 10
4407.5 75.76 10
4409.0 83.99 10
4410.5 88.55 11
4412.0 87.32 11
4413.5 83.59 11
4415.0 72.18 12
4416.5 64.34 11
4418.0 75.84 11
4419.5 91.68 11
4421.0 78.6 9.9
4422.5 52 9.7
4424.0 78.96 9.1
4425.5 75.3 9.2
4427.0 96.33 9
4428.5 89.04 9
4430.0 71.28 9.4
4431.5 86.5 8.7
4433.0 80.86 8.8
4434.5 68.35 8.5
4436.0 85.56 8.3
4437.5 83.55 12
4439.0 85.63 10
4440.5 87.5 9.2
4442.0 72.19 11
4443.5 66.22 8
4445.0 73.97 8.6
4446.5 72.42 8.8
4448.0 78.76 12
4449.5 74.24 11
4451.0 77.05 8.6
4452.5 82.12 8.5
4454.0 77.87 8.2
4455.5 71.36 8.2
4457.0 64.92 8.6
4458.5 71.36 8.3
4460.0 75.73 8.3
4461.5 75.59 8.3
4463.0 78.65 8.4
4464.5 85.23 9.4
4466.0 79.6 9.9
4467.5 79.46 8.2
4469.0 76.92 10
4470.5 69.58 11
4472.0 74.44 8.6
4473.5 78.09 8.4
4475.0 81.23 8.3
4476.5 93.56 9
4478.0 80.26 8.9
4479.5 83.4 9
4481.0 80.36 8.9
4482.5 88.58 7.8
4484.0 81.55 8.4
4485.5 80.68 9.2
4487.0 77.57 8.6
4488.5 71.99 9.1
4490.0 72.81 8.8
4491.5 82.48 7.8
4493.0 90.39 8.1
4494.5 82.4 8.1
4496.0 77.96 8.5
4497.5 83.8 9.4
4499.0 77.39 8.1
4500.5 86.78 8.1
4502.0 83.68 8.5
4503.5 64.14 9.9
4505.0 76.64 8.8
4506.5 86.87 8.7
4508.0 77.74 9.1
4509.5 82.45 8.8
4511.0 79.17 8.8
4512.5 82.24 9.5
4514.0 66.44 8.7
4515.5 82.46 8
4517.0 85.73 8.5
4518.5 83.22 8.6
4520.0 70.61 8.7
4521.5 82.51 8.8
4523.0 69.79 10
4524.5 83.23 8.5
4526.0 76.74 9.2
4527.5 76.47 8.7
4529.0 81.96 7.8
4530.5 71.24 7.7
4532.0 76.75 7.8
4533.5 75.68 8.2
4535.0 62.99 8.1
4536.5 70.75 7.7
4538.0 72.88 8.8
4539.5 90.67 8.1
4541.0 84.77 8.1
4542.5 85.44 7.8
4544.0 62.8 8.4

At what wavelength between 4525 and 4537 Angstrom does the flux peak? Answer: 4529.0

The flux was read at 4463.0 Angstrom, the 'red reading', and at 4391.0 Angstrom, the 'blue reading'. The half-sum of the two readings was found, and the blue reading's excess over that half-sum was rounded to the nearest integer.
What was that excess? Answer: -10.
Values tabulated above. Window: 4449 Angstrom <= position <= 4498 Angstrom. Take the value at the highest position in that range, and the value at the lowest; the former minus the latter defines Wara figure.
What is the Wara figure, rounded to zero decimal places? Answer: 10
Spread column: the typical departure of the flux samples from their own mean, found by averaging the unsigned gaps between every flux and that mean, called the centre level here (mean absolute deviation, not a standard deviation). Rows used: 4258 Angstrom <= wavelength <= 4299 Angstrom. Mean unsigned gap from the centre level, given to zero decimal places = 10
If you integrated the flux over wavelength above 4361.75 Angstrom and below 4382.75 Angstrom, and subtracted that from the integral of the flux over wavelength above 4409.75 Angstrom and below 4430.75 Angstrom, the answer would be -91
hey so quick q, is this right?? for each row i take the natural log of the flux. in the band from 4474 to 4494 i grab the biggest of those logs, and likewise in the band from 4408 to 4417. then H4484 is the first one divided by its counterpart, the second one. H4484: 1.01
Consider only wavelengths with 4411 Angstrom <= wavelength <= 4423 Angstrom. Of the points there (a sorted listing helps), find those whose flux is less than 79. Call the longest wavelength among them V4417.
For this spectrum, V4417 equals 4422.5 Angstrom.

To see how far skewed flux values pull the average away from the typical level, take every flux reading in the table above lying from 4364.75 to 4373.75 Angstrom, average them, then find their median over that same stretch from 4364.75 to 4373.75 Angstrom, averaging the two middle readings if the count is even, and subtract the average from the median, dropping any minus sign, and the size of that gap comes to 3.4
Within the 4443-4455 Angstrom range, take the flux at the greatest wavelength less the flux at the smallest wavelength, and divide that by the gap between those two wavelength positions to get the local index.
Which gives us 1.1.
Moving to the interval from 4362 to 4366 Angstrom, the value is 2.9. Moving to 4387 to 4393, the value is -2.9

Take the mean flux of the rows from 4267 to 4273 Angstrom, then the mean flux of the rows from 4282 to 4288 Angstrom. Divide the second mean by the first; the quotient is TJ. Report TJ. 1.04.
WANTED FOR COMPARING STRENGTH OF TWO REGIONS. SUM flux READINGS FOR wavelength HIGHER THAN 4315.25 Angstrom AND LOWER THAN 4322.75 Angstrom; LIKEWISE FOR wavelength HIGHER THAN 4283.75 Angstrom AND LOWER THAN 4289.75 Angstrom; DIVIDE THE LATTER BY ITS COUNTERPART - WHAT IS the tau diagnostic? 0.77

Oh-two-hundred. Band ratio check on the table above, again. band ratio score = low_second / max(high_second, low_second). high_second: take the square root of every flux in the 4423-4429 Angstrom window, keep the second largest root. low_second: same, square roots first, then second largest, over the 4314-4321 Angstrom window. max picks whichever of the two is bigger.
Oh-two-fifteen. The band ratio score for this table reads 0.91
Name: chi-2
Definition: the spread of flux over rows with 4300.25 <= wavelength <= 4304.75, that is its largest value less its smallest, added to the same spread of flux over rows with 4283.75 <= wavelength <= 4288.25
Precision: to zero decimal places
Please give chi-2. 17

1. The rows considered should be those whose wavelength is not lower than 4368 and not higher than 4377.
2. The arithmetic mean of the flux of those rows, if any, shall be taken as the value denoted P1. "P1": 85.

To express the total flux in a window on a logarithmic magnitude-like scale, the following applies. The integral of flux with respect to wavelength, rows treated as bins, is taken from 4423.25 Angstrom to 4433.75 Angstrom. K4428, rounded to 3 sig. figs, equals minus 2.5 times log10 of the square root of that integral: -3.67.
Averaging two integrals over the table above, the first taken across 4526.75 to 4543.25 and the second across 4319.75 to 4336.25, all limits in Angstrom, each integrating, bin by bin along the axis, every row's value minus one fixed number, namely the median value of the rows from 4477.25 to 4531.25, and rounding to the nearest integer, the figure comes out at -77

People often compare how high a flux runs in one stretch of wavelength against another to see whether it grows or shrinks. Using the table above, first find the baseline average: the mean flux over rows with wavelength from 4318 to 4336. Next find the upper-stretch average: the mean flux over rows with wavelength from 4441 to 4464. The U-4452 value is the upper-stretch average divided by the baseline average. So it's 0.98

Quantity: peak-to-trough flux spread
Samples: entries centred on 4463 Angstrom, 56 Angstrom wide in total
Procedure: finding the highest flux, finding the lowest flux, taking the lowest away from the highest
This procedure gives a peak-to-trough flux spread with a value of 29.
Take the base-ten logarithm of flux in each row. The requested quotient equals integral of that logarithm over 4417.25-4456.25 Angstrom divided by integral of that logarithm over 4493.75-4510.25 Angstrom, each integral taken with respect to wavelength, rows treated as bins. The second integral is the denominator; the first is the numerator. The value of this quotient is 2.3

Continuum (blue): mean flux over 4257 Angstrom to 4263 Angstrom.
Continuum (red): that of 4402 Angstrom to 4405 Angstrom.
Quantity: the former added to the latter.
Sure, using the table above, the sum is 147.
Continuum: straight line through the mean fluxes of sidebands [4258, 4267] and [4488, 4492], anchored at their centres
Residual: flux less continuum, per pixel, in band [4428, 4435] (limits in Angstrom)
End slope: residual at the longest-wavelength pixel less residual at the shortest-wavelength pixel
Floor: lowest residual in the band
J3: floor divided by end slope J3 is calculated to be 0.4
